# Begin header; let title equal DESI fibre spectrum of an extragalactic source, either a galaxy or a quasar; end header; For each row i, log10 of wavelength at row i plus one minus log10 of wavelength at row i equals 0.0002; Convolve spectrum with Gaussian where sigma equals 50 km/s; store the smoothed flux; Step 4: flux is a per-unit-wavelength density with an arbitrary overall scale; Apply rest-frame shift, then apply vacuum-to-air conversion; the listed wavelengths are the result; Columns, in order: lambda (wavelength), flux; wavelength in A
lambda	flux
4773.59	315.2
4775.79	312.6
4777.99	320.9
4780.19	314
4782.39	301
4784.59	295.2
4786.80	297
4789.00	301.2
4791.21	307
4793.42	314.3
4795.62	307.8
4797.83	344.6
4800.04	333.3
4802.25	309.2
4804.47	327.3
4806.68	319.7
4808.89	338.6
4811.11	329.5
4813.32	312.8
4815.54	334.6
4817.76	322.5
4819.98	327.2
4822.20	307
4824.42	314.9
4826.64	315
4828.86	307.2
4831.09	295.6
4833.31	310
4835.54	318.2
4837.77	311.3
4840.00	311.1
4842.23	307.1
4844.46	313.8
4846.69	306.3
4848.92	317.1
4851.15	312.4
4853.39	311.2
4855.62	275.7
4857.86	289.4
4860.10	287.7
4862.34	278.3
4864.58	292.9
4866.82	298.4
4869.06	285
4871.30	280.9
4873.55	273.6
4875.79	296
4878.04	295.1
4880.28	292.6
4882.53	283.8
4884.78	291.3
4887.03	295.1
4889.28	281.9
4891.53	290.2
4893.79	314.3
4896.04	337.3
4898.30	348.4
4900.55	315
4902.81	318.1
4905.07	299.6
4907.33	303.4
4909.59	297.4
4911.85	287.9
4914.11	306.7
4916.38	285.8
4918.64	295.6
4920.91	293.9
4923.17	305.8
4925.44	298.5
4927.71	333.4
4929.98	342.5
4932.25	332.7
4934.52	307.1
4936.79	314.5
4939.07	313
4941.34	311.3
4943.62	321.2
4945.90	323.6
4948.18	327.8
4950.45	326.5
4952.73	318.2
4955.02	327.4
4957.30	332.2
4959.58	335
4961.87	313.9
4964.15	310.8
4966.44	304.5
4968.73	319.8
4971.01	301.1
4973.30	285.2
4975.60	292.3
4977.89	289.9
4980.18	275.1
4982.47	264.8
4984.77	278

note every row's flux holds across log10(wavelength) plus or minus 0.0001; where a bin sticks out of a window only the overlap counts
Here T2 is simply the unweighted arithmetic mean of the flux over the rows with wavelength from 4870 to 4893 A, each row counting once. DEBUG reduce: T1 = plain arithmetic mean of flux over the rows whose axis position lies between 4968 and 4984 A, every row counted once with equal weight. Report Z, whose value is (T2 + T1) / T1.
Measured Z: 1.99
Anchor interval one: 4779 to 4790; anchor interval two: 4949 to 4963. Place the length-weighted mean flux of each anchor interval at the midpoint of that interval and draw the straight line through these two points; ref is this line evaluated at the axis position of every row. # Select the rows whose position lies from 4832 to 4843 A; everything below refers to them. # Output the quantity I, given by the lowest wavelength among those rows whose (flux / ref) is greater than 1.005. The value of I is 4835.54 A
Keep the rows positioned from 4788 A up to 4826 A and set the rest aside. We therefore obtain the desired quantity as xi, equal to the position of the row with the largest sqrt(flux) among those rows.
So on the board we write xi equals 4797.83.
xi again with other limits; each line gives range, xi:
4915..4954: 4929.98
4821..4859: 4835.54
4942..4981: 4959.58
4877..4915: 4898.30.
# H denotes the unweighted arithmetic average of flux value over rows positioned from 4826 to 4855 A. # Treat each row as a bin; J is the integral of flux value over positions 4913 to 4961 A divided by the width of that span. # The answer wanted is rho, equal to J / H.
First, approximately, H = 310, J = 317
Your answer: 1.02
